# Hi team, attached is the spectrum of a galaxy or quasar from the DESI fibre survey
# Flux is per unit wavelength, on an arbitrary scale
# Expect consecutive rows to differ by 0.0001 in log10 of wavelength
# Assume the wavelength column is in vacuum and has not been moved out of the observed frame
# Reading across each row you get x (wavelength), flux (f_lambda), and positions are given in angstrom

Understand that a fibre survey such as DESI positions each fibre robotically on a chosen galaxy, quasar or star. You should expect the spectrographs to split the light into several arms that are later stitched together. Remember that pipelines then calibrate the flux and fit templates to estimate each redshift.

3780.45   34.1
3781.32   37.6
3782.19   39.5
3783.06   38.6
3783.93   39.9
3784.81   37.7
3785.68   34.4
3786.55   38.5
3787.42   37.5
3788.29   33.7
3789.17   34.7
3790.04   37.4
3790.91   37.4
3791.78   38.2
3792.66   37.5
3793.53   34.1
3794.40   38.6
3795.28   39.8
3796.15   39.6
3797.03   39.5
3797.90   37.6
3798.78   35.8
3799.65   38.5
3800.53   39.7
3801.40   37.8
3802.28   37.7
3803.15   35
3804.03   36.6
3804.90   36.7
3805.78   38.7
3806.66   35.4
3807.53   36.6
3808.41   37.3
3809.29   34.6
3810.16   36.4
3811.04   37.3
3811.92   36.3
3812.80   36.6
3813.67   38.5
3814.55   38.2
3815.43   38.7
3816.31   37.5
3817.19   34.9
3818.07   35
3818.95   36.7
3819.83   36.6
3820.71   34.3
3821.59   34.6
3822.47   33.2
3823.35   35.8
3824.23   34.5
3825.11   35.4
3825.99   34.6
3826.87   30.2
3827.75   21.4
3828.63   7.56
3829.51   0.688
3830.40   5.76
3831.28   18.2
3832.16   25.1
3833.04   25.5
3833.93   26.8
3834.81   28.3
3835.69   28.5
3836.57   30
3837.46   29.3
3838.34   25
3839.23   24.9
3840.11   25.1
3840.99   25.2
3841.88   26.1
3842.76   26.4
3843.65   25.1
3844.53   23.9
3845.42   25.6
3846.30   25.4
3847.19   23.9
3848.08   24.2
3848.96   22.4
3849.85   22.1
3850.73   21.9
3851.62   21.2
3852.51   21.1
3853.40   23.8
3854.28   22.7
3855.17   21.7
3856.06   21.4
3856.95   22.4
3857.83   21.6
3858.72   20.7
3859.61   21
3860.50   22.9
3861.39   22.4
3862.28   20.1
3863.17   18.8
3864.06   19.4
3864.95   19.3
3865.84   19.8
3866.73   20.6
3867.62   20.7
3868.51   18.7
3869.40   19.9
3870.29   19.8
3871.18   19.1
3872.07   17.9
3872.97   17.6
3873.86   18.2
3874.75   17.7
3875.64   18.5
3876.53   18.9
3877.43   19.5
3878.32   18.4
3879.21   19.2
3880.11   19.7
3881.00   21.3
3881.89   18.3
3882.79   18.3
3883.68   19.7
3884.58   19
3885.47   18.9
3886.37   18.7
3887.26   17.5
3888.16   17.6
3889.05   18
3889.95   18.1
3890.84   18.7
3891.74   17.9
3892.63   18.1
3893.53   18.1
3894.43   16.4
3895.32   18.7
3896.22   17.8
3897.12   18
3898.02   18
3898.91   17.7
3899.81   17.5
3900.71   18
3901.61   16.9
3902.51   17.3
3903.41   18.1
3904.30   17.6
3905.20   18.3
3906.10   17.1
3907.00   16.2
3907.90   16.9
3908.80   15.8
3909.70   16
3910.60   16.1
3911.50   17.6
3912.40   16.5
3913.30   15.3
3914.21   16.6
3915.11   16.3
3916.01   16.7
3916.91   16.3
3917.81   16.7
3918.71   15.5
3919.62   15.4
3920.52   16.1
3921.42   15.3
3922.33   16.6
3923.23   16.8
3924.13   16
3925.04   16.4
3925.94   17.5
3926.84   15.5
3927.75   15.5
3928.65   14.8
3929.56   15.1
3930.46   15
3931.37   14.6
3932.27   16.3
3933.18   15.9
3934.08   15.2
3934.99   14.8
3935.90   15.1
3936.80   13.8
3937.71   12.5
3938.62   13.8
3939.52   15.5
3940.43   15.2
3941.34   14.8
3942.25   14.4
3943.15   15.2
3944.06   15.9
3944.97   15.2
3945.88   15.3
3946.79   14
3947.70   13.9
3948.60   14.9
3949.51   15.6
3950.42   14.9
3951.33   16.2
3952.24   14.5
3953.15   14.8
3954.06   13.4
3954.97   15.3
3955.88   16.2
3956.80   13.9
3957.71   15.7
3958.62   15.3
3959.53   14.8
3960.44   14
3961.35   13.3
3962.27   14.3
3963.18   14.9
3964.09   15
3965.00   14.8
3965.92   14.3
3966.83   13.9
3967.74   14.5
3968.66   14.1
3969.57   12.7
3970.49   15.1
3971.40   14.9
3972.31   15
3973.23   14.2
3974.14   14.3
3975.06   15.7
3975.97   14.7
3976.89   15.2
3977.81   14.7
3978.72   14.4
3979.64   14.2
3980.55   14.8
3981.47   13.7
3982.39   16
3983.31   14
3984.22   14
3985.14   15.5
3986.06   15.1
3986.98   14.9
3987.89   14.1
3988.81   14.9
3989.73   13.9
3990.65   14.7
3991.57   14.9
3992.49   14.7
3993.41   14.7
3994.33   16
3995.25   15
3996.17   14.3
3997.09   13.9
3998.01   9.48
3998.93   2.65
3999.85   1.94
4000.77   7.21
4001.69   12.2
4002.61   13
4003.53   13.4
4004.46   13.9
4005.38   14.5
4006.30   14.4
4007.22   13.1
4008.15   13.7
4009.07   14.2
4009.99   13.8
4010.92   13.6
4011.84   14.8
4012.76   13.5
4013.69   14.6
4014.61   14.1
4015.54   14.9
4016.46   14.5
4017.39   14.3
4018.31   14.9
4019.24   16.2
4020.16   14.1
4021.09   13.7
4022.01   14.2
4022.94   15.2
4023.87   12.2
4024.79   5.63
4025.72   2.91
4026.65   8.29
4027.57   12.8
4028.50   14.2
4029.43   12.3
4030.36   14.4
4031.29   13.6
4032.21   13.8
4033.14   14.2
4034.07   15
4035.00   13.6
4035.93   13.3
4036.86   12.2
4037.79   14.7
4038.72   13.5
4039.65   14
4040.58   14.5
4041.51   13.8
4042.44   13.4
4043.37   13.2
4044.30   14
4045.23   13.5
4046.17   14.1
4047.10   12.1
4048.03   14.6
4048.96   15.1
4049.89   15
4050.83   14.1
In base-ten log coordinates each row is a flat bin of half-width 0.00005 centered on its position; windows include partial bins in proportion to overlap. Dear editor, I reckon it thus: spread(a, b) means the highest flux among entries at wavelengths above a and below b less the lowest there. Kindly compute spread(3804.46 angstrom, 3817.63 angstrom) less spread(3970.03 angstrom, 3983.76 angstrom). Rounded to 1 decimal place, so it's 1.8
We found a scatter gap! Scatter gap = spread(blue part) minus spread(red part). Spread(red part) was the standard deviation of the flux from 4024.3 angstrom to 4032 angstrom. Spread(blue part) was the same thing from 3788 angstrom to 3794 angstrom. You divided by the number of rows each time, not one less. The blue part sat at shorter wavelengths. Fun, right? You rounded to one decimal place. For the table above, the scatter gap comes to -2.3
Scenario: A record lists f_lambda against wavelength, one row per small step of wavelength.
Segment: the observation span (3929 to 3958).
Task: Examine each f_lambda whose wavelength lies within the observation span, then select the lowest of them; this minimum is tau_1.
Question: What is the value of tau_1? 12.5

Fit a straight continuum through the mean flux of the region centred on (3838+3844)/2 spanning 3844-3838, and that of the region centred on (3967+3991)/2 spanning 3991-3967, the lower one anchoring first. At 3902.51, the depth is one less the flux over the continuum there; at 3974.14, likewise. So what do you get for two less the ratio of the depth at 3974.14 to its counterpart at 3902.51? 1.7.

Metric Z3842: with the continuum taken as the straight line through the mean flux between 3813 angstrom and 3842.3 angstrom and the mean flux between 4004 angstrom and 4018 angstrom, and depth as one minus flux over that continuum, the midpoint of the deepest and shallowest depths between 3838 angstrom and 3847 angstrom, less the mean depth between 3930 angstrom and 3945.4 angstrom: -0.17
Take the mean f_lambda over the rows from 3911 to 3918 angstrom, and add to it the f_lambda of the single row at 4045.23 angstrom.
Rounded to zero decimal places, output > 30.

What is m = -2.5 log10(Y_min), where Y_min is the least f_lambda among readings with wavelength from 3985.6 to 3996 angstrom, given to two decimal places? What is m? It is -2.86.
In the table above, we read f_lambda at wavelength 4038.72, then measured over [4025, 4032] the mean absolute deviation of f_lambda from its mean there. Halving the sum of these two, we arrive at 8.4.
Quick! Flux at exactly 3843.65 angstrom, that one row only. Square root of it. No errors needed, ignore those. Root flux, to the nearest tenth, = 5.0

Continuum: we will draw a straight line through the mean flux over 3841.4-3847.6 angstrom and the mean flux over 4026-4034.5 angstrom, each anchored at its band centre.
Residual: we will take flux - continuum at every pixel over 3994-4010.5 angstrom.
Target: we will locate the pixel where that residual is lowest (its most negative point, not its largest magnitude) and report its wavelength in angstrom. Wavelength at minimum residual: 3999.85 angstrom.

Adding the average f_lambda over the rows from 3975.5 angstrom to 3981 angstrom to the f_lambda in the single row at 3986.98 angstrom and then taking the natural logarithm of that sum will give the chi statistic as 3.39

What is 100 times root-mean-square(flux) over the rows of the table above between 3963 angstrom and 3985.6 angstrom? 1460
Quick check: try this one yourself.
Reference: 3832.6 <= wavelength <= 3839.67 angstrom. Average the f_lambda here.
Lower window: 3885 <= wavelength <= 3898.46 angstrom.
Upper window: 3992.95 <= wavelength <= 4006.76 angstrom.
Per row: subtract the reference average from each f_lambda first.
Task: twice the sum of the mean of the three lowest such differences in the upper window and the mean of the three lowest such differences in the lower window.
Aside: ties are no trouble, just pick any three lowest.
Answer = -67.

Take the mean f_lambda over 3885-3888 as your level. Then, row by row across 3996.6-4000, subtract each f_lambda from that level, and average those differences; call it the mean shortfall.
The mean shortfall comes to 11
